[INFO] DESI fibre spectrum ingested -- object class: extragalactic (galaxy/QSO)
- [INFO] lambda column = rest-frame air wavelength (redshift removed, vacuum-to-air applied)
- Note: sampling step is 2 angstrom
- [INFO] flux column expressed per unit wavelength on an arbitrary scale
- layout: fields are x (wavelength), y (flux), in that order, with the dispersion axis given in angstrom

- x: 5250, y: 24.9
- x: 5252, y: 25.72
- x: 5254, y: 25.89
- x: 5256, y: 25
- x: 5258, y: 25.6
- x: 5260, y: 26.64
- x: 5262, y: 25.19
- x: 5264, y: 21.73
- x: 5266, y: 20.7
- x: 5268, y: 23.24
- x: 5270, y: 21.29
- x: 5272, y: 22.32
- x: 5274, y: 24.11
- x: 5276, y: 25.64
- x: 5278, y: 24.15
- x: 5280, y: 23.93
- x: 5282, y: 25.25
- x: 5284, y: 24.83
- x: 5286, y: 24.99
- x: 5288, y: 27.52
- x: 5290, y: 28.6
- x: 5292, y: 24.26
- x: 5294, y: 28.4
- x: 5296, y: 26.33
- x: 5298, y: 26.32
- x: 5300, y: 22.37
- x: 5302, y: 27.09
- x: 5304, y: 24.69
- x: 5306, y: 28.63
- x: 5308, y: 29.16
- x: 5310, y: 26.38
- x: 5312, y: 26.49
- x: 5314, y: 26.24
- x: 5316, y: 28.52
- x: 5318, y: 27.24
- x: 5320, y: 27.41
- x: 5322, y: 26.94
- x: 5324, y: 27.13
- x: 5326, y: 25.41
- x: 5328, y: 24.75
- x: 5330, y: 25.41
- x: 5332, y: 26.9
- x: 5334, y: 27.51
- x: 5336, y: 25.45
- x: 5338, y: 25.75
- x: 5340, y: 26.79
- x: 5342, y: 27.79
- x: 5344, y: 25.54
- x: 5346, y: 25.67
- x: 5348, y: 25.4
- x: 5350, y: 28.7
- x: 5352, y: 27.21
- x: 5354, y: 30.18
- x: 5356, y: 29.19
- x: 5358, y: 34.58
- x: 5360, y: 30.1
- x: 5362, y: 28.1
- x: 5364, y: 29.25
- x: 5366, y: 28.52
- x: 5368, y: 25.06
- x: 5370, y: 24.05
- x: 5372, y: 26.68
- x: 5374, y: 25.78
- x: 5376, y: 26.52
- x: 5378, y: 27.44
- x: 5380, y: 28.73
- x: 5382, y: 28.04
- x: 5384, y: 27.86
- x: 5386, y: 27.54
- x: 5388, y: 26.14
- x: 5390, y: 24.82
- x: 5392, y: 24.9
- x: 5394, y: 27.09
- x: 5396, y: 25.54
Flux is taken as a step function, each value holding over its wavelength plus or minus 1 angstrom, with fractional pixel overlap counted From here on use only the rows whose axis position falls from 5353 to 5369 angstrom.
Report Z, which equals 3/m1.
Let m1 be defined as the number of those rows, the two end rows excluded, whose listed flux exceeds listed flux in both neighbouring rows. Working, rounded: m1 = 2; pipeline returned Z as 1.50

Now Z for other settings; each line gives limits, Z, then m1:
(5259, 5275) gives 3.00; 1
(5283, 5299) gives 1.50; 2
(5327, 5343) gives 3.00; 1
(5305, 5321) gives 1.00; 3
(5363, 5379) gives 3.00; 1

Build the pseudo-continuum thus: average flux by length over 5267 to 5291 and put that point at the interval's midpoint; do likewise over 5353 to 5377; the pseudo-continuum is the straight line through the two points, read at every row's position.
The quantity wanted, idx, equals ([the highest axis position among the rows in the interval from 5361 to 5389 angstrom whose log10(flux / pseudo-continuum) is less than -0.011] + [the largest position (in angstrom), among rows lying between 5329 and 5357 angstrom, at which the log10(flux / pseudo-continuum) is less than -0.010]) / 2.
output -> 5368 angstrom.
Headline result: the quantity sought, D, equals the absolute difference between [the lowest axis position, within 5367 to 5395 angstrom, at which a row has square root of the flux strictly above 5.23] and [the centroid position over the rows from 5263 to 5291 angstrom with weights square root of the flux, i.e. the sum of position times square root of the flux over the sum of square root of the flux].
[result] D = 100.7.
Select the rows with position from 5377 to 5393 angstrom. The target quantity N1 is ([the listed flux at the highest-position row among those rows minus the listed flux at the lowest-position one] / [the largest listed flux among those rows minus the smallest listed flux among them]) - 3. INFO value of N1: -3.6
